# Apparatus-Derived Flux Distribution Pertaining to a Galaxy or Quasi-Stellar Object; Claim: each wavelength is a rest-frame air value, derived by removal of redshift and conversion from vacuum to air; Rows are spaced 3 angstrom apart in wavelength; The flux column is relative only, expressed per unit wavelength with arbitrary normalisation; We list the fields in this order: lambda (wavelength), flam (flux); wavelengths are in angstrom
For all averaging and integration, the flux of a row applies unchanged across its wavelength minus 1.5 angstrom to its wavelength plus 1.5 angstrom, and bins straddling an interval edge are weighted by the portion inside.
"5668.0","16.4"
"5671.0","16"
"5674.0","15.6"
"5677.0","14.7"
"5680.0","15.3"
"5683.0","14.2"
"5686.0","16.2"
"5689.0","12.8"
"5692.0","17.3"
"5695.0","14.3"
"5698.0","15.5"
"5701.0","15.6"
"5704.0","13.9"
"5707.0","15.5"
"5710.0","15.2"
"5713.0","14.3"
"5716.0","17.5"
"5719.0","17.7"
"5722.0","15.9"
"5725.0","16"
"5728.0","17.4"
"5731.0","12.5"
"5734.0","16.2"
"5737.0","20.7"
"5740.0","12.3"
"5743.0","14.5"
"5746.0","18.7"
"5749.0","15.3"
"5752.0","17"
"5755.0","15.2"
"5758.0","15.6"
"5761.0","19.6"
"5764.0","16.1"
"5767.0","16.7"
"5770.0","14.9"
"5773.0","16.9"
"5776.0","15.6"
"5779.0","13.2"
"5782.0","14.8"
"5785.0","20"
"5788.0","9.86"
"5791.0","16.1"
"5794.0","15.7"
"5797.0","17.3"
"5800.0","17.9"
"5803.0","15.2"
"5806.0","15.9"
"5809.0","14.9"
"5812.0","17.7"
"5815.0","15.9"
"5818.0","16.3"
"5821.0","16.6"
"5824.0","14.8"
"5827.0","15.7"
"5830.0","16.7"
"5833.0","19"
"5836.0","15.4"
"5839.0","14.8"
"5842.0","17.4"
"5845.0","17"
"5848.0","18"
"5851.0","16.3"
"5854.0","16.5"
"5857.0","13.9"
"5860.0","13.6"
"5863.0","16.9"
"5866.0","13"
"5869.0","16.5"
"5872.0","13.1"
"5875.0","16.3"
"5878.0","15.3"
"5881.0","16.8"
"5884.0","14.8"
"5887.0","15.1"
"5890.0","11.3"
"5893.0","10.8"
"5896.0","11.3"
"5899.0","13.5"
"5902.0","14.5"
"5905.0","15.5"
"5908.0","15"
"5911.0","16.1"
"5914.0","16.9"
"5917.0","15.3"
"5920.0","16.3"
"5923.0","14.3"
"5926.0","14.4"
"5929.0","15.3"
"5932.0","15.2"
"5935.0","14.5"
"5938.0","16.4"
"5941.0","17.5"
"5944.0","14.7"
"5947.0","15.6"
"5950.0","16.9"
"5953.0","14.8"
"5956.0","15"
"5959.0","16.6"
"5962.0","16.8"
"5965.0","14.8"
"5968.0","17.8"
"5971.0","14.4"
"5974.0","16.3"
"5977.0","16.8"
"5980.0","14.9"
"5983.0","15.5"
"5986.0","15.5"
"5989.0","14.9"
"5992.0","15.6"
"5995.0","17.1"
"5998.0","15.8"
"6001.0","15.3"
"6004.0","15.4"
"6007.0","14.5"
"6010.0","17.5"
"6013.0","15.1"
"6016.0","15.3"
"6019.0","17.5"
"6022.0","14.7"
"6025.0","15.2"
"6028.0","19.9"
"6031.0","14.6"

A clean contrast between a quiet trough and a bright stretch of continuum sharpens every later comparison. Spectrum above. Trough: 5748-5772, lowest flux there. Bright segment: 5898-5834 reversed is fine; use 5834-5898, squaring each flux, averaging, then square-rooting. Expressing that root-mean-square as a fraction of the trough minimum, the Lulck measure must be 1.01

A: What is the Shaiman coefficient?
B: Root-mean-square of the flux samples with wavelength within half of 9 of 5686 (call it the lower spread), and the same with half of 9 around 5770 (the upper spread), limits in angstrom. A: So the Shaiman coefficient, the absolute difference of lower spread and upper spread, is 1.7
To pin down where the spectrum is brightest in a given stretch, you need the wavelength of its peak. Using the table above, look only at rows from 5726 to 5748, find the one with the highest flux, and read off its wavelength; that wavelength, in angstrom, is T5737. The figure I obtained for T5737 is 5737.0 angstrom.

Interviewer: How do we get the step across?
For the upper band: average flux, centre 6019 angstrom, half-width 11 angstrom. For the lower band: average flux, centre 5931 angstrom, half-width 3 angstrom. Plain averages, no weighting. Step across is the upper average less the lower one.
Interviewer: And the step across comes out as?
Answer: 1.2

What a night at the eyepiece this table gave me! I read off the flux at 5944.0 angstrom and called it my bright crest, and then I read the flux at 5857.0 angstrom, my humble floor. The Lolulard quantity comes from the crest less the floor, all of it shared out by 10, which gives 0.1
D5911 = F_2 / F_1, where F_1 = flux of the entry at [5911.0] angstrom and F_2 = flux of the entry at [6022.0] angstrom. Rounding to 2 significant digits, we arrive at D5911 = 0.91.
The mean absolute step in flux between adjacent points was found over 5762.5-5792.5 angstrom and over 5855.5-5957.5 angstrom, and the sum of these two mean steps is 5.01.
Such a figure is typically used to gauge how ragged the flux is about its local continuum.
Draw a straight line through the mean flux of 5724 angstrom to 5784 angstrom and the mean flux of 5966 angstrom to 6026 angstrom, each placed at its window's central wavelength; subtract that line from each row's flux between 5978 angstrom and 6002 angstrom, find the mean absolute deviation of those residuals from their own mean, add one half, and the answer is 0.95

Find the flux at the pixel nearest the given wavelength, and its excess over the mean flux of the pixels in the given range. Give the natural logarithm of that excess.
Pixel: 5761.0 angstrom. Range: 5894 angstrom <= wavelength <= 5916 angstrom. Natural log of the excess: 1.6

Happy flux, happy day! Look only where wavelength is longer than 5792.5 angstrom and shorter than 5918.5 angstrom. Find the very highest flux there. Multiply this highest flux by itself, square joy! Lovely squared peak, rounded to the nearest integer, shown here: 361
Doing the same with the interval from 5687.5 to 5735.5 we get 313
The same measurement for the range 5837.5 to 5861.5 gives 324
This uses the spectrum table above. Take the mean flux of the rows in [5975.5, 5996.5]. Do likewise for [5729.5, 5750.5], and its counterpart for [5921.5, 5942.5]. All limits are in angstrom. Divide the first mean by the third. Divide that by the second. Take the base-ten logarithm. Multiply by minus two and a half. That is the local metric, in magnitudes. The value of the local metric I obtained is 2.97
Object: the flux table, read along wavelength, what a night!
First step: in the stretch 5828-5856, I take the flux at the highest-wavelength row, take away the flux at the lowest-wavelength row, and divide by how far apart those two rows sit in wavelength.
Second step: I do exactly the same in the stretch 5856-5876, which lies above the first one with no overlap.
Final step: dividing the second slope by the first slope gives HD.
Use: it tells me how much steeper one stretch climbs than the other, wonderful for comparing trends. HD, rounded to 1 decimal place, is -16.0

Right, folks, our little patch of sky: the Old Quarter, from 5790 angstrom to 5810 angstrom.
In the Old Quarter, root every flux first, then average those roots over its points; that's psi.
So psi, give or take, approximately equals 4.02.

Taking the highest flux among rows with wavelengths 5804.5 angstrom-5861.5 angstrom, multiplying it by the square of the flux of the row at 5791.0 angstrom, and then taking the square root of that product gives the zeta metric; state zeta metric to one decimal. 70.2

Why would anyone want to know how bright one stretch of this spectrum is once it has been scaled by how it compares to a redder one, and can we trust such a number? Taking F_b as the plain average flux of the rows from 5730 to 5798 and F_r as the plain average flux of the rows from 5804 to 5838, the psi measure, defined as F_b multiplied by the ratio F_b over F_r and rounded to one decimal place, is 15.5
